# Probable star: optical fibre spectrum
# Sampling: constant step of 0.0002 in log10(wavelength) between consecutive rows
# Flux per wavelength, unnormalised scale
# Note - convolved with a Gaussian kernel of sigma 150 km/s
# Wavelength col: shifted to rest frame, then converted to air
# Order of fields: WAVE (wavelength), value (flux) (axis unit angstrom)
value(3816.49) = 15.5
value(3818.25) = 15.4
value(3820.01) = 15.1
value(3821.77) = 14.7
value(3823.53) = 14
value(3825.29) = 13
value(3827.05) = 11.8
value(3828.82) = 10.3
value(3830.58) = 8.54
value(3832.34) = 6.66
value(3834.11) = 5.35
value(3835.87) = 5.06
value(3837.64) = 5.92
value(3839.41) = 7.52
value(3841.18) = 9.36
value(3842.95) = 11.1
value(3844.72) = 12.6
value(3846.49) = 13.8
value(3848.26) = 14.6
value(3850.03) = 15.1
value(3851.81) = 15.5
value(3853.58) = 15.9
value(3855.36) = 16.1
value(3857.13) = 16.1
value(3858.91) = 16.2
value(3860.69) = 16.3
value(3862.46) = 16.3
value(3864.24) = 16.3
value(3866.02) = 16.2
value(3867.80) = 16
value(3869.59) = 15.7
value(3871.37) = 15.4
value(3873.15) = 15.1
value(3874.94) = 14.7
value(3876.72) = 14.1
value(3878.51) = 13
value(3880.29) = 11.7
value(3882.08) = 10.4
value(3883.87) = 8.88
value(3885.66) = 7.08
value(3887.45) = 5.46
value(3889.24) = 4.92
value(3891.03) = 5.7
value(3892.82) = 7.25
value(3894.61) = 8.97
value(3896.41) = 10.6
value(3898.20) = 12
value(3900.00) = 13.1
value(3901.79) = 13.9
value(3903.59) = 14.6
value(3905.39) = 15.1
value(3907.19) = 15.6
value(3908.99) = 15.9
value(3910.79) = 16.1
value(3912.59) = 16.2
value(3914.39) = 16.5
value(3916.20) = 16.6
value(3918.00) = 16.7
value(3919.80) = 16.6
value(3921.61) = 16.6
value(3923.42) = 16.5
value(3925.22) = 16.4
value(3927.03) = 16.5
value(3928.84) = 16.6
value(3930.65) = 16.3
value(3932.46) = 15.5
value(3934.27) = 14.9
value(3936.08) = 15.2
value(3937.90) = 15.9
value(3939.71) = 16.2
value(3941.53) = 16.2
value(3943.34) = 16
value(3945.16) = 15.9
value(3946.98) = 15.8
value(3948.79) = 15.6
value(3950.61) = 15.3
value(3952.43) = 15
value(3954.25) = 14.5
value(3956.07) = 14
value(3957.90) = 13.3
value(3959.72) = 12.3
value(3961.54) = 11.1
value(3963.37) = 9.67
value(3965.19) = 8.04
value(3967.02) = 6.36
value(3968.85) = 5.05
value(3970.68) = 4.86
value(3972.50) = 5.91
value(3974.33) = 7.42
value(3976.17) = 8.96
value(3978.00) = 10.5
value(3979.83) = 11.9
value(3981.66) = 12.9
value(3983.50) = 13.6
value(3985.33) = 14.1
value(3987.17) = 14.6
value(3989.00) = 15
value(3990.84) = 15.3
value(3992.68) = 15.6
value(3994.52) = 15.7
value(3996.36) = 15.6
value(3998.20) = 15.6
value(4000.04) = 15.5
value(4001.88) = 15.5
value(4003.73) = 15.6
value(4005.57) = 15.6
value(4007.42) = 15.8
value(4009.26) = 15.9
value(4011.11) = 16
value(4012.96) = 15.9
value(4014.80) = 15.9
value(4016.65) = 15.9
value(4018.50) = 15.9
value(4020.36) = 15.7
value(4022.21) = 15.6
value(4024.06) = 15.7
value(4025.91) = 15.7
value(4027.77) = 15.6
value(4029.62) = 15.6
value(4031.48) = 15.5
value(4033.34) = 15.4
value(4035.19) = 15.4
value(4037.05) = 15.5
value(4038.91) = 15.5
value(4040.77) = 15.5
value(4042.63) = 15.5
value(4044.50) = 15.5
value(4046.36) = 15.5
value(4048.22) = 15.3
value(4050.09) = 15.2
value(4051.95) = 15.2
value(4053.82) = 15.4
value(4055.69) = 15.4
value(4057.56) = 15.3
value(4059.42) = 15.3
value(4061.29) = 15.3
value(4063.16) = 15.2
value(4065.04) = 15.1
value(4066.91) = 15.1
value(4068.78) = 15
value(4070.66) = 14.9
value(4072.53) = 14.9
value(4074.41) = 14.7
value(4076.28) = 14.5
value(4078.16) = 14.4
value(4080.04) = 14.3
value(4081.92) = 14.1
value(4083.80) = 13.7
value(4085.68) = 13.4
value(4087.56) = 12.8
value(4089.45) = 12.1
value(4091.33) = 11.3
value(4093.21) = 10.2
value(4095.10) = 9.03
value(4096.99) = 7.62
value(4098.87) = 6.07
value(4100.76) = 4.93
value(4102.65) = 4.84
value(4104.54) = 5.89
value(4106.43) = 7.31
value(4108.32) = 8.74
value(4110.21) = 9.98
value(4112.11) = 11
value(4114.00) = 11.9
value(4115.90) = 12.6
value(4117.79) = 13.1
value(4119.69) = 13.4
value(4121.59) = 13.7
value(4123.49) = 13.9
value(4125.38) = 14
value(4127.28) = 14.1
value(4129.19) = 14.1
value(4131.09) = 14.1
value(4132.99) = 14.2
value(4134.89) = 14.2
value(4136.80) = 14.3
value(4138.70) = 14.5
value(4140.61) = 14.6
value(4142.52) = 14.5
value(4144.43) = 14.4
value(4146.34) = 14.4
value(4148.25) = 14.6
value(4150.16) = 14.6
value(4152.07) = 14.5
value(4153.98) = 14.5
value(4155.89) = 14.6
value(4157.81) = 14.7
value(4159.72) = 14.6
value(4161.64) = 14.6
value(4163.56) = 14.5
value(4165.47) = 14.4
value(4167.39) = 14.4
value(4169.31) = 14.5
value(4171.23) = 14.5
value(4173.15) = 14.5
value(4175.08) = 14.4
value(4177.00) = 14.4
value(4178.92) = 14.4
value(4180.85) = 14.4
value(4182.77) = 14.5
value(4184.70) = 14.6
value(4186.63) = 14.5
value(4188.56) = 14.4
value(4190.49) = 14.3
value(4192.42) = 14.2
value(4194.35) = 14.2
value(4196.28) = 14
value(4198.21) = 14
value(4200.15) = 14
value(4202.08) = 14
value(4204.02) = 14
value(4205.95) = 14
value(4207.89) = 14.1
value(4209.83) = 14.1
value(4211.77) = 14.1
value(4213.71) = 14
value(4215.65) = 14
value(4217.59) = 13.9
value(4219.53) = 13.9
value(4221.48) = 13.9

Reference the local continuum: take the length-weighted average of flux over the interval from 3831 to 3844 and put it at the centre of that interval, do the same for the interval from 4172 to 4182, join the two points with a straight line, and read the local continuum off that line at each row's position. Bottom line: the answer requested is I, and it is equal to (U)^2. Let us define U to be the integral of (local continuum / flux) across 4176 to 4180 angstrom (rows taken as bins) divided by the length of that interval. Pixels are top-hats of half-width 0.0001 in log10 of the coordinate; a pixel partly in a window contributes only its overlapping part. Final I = 1.0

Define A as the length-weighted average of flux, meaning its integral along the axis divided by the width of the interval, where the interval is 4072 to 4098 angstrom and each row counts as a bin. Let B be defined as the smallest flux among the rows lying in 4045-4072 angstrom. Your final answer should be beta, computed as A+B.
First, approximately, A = 13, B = 14.9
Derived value 27.5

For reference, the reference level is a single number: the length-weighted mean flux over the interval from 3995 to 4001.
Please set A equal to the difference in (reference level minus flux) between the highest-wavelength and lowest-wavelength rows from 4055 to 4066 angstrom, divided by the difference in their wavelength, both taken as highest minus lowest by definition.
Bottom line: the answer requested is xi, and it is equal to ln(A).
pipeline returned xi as -3.4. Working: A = 0.03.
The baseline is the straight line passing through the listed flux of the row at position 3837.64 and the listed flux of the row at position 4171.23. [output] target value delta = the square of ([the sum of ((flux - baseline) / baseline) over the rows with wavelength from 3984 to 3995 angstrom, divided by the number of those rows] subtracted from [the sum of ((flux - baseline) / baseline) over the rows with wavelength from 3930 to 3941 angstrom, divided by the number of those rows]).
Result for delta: 0.11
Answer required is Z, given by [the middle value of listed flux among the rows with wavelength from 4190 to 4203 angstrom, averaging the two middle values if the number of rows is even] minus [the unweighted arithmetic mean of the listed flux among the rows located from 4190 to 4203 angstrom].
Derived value -0.100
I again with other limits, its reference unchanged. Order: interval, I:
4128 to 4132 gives 0.9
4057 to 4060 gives 0.6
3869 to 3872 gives 0.3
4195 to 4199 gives 1.1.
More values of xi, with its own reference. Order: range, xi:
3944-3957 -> -1.7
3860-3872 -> -2.5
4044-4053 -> -3.2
